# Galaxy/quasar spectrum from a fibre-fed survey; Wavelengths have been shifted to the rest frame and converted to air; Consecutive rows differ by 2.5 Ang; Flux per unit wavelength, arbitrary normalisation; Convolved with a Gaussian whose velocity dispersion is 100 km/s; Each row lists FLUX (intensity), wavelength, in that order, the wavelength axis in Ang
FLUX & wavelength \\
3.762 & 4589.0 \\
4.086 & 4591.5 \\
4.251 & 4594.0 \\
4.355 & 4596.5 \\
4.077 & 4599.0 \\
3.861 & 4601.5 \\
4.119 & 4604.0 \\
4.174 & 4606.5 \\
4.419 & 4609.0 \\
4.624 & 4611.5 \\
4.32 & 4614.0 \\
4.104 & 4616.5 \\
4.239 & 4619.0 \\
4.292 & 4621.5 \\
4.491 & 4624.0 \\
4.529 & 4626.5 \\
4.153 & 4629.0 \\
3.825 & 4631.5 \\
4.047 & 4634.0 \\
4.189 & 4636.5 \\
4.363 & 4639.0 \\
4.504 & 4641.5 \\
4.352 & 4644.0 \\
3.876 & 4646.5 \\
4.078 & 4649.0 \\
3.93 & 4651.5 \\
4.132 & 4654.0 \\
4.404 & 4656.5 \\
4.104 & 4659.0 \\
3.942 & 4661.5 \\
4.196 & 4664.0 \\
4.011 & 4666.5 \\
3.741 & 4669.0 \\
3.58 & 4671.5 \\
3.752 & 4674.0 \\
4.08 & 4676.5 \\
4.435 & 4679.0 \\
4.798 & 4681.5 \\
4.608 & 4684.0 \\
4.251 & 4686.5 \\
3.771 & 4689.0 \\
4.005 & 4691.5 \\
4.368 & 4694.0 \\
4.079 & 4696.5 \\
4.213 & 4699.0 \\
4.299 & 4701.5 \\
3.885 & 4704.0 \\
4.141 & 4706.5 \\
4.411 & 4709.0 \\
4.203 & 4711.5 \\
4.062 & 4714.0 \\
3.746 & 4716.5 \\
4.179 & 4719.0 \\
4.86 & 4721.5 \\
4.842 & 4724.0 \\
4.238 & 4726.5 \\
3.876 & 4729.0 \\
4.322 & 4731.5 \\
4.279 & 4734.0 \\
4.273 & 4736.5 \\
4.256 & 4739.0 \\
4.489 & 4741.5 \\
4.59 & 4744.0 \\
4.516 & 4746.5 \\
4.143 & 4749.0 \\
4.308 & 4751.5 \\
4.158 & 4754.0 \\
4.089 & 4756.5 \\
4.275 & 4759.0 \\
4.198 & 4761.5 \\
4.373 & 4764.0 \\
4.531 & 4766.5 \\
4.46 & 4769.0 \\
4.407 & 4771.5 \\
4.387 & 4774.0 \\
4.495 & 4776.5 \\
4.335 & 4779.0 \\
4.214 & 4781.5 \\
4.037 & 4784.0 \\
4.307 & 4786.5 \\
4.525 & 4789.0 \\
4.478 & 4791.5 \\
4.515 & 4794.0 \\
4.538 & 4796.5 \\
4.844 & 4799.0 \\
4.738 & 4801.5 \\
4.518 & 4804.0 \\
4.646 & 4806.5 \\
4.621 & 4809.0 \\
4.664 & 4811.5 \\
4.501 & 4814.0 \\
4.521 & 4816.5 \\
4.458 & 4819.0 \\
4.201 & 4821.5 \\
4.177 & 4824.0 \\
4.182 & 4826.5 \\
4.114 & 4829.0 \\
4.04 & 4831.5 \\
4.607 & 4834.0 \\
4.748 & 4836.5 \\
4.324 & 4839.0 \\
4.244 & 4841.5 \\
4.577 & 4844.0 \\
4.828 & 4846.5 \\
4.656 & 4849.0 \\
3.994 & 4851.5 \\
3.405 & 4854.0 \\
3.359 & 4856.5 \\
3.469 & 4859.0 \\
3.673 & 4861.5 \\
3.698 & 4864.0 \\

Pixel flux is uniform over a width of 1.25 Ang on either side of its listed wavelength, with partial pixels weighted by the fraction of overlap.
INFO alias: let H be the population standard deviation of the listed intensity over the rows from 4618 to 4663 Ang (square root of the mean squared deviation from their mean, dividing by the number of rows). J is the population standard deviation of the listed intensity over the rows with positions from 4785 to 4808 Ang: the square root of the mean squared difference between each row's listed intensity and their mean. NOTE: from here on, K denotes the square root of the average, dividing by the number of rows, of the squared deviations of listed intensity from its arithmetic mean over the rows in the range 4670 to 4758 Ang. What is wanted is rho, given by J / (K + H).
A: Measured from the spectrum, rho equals 0.29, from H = 0.214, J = 0.15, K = 0.30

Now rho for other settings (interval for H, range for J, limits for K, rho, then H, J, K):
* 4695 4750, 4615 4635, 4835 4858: 0.27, 0.271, 0.22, 0.52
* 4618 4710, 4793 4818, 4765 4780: 0.33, 0.267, 0.11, 0.07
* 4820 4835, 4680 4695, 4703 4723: 0.69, 0.181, 0.35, 0.32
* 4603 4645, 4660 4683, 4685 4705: 0.91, 0.198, 0.36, 0.20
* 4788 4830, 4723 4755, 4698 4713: 0.63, 0.200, 0.23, 0.16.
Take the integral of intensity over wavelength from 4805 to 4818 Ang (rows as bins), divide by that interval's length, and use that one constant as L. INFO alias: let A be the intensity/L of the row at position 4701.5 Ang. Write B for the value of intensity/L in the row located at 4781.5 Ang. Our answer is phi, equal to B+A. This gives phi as 1.86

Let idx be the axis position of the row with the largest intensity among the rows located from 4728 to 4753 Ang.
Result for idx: 4744.0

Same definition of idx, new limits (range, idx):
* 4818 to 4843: 4836.5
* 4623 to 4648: 4626.5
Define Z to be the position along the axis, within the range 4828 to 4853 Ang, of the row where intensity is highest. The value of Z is 4846.5 Ang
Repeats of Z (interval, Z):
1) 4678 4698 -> 4681.5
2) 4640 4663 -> 4641.5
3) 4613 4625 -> 4624.0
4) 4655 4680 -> 4679.0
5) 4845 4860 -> 4846.5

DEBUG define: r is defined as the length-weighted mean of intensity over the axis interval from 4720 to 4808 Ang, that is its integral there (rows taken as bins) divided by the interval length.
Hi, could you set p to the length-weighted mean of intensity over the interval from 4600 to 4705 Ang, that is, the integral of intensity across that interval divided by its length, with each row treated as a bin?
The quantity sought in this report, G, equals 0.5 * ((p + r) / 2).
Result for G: 2.14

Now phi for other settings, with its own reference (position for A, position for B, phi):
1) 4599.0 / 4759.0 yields 1.82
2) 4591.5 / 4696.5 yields 1.78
